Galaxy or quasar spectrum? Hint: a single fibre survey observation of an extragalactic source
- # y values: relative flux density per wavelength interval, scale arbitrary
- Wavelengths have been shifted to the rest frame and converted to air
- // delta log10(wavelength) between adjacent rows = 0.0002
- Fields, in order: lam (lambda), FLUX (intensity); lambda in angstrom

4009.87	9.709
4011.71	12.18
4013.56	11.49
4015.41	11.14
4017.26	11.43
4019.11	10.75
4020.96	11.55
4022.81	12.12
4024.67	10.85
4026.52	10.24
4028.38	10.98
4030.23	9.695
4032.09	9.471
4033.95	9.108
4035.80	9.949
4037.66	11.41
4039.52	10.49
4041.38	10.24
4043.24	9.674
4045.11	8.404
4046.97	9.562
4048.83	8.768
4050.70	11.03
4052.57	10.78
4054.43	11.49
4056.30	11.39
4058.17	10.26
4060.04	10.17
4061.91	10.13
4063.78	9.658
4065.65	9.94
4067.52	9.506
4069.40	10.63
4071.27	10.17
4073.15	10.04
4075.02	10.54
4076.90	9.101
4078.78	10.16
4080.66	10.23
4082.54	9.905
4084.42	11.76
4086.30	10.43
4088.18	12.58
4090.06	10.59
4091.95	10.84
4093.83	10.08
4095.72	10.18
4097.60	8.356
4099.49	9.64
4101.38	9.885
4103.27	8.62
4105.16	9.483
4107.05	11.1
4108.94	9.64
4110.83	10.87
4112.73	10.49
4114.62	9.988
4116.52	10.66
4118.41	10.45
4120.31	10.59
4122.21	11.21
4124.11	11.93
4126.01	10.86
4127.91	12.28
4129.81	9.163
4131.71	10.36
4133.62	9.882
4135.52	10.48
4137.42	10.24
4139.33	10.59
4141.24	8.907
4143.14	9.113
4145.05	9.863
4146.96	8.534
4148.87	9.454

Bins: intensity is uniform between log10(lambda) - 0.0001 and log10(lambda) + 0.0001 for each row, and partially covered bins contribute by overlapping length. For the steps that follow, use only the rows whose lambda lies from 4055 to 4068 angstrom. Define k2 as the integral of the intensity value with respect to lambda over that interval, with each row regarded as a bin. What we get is 133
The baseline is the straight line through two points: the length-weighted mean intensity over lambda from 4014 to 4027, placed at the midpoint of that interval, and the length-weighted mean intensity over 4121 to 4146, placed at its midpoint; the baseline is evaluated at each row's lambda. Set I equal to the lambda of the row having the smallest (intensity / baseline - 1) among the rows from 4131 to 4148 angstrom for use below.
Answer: 4146.96 angstrom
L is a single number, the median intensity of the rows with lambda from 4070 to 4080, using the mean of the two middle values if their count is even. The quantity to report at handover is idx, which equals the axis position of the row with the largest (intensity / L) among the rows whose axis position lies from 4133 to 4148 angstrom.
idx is 4139.33 angstrom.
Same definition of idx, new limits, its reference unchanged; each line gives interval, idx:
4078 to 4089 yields 4088.18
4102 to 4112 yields 4107.05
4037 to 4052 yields 4037.66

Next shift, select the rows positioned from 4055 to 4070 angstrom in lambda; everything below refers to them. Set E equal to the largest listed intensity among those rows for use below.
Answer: 11.39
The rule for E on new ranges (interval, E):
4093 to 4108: 11.1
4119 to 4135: 12.28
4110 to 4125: 11.93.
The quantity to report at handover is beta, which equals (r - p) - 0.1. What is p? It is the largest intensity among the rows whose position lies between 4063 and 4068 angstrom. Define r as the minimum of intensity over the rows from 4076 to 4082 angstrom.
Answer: -0.9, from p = 9.94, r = 9.101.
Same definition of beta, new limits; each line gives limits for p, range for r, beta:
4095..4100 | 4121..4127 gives 0.6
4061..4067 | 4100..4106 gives -1.6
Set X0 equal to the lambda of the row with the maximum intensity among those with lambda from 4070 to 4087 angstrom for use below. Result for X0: 4084.42 angstrom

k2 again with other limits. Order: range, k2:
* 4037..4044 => 73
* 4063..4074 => 110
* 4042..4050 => 74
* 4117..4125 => 88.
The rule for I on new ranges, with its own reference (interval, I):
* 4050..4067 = 4063.78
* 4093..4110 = 4097.60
